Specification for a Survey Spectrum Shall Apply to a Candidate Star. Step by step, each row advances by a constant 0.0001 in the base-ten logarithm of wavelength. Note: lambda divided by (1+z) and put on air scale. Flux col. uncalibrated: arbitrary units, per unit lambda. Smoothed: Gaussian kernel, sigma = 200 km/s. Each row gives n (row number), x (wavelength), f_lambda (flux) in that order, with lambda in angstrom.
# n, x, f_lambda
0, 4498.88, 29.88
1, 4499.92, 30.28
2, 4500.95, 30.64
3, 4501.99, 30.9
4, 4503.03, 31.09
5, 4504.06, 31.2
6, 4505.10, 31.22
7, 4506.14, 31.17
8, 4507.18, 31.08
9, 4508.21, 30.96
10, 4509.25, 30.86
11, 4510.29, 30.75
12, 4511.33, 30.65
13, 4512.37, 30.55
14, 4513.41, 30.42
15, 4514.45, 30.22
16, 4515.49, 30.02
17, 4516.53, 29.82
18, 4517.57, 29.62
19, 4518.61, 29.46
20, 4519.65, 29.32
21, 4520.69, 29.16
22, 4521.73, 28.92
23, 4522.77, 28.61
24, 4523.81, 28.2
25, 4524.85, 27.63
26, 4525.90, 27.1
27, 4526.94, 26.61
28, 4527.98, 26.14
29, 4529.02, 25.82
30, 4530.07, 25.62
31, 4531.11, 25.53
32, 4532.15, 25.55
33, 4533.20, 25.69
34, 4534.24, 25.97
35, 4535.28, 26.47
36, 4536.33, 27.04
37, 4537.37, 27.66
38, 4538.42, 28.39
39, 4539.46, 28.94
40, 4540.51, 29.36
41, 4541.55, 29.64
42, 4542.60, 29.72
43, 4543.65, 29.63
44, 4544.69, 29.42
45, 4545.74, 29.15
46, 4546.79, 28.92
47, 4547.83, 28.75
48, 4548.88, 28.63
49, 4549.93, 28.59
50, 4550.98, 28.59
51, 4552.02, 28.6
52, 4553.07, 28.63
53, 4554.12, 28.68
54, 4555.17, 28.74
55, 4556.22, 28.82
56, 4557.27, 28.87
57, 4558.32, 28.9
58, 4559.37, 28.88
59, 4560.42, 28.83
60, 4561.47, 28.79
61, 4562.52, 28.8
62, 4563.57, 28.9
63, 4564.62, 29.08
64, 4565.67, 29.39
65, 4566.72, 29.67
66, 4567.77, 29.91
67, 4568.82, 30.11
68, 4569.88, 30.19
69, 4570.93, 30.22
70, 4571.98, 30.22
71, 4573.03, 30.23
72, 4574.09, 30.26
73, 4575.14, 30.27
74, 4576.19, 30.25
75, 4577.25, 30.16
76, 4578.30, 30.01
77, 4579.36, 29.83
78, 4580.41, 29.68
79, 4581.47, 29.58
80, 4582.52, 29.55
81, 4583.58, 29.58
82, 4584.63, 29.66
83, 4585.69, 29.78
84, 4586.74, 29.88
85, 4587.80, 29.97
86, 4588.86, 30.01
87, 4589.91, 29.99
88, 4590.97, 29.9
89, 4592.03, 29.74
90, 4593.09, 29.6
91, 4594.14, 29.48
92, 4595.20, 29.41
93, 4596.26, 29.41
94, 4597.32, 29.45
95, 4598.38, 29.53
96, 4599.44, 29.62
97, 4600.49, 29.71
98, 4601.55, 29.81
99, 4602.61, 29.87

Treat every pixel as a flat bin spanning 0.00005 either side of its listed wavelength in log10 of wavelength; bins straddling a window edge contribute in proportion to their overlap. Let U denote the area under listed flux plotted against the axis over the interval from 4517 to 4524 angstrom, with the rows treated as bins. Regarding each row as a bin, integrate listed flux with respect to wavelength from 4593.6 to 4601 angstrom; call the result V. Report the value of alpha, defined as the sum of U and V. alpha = 422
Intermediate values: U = 204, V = 219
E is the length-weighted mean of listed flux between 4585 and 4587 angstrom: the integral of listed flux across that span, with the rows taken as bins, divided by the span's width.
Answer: 29.8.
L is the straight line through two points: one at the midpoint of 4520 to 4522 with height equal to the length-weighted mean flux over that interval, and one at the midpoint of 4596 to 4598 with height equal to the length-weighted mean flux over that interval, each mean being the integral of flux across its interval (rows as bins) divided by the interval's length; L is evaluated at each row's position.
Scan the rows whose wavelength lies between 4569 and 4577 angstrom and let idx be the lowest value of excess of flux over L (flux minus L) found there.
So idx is 0.9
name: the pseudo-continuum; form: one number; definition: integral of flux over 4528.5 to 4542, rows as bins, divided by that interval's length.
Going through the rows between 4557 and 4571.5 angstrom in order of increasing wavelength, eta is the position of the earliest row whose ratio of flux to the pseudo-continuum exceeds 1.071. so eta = 4564.62 angstrom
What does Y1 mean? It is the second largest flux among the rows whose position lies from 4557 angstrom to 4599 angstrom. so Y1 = 30.26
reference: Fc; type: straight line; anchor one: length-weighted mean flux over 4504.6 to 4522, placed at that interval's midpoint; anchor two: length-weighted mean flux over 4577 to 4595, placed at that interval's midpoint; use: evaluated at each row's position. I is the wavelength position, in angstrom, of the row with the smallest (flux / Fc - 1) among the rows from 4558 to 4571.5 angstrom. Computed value 4561.47 angstrom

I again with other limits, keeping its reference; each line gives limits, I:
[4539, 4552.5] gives 4549.93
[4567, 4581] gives 4580.41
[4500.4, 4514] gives 4513.41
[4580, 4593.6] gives 4582.52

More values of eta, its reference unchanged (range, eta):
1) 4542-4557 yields 4542.60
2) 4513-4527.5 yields 4513.41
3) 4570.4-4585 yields 4570.93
